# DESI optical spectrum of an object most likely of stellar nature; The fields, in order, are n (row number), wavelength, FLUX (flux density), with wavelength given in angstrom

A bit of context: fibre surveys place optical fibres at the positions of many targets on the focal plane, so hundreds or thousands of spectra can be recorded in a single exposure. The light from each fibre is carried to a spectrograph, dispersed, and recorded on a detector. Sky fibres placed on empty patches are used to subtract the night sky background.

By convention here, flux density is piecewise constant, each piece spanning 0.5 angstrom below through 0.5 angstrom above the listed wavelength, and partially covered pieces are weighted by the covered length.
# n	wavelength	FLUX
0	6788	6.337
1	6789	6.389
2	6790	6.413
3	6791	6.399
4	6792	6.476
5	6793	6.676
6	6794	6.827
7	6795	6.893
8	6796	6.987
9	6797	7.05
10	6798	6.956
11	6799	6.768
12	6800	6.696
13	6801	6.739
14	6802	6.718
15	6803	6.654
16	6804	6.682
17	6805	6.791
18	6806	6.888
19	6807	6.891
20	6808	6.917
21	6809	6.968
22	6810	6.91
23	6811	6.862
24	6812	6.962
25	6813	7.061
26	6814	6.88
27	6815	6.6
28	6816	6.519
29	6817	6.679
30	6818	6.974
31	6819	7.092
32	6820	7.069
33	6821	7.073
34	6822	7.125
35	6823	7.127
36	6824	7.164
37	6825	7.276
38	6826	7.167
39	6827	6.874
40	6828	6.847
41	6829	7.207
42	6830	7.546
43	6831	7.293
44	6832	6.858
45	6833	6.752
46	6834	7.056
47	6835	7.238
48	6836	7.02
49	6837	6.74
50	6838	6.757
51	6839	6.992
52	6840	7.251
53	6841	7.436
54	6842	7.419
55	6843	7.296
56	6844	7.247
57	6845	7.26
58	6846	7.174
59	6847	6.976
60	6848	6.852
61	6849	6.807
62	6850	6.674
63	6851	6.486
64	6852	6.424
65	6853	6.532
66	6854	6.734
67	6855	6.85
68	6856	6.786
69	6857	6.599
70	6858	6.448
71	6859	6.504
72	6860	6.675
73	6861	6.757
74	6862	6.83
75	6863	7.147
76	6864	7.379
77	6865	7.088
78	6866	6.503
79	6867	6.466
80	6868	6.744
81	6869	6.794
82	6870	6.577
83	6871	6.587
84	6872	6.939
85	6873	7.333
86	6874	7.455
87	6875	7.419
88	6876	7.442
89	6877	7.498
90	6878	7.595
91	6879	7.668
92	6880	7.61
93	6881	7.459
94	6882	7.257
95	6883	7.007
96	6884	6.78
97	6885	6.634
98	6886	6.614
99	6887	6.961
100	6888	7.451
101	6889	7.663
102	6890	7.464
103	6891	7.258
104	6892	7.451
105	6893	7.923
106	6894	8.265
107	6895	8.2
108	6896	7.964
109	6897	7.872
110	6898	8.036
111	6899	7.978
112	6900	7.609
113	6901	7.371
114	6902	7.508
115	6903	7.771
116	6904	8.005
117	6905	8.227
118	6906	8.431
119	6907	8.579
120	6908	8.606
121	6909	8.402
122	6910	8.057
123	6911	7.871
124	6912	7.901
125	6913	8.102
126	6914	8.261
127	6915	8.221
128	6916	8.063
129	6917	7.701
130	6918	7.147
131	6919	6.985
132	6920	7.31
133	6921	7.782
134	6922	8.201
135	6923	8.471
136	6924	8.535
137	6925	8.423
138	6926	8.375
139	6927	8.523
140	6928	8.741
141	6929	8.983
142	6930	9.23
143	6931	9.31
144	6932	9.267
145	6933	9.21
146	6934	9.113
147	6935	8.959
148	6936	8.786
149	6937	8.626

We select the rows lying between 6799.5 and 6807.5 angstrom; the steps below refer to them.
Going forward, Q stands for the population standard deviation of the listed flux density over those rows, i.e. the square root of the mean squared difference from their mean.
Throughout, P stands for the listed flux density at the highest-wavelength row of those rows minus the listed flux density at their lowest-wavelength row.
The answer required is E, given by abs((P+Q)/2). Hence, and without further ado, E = 0.14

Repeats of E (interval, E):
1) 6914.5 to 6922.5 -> 0.22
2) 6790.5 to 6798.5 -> 0.39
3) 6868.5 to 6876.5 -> 0.50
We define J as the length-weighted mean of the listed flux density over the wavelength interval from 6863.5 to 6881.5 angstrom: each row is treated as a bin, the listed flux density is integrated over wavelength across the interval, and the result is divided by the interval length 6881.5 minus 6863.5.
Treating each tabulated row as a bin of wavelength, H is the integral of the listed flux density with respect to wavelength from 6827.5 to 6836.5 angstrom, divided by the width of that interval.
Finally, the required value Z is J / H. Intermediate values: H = 7.09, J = 7.14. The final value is 1.01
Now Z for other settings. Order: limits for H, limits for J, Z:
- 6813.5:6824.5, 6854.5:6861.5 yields 0.96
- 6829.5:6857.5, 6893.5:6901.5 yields 1.14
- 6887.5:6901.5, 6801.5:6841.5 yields 0.90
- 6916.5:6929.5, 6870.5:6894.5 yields 0.91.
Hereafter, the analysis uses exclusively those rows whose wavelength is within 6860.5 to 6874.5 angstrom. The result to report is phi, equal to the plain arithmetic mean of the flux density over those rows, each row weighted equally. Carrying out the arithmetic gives 6.9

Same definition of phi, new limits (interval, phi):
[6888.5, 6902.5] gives 7.8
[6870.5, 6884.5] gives 7.3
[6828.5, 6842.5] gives 7.1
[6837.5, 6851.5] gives 7.0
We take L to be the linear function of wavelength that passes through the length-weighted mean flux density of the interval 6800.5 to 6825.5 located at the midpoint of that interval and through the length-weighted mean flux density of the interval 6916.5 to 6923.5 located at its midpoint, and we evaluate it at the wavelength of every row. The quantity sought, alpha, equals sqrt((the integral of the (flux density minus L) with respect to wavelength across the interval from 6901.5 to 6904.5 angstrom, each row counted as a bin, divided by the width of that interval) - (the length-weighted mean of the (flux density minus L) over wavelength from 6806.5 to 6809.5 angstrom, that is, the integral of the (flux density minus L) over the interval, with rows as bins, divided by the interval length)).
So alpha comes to 0.4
